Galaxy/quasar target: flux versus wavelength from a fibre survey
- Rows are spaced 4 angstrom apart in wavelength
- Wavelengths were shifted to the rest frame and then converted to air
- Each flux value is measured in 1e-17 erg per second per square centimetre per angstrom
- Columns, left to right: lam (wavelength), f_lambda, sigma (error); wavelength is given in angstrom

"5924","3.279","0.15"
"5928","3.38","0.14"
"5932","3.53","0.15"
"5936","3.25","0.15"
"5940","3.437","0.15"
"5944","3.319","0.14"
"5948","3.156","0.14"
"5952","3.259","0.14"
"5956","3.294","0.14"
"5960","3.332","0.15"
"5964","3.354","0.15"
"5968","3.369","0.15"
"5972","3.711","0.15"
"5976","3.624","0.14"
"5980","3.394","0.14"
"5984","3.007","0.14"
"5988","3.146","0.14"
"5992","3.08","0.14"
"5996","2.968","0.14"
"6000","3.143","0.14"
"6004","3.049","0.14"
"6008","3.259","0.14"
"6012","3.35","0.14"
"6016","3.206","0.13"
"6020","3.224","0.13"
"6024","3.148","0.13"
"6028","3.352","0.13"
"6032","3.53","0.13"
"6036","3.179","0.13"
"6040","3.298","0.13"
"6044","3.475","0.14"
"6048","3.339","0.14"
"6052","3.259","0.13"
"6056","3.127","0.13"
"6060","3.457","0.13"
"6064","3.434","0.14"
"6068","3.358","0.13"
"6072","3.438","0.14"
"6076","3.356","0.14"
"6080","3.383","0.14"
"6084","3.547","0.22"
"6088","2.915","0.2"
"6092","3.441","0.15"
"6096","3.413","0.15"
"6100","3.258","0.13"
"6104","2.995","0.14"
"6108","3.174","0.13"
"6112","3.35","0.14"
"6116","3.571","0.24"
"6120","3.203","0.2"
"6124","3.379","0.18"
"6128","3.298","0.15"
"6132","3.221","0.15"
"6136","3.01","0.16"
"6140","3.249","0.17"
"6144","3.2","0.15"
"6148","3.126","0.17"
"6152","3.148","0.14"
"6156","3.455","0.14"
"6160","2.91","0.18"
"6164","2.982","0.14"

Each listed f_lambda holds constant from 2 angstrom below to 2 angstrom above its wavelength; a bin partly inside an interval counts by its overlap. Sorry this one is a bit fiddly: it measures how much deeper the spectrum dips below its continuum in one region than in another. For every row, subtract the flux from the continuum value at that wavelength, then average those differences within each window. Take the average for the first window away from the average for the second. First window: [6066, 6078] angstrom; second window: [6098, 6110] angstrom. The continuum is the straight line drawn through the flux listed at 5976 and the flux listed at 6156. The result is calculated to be 0.21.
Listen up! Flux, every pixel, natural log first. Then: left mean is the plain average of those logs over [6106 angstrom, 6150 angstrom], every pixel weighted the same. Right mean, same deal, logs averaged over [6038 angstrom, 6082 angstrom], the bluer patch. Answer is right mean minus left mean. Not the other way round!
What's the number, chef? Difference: 0.032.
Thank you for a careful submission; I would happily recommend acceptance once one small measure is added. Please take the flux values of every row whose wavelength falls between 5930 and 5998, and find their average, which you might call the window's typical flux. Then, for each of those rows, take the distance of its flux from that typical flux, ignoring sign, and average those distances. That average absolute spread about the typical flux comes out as 0.15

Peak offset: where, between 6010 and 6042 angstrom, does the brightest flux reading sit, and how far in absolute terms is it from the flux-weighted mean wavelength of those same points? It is 6.0 angstrom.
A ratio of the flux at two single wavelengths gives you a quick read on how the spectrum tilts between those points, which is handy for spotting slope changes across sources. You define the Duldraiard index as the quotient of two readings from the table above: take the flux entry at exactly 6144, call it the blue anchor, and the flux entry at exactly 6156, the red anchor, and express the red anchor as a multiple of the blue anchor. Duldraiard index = 1.08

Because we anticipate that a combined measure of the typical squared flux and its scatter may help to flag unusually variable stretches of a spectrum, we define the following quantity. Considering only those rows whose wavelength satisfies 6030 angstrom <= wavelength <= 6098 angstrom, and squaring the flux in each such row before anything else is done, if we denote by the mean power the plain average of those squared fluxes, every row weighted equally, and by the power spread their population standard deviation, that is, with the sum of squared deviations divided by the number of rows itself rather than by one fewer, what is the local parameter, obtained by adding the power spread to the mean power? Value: 12.3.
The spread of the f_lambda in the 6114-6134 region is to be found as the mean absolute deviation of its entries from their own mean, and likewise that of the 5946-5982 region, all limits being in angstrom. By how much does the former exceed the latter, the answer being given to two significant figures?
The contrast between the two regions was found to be -0.013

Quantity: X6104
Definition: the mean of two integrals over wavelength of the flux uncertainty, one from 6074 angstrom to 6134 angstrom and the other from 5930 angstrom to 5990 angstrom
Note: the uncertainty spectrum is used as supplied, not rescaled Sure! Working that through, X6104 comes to 9.3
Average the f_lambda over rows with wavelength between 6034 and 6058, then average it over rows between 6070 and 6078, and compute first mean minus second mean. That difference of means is -0.12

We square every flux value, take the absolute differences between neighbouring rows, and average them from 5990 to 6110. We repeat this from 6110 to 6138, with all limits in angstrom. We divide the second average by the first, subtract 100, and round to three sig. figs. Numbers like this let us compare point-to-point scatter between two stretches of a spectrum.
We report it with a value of -98.8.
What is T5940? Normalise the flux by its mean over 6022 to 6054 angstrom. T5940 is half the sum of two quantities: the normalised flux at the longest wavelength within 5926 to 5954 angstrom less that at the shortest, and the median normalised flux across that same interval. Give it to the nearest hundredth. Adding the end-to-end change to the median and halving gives 0.48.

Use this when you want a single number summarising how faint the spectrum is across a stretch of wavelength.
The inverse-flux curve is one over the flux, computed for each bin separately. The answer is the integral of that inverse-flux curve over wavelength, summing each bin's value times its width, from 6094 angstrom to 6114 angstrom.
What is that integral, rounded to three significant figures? 6.19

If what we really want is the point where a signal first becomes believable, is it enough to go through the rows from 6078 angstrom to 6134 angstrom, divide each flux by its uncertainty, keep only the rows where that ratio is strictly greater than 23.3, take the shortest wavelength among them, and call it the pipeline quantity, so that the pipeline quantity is 6080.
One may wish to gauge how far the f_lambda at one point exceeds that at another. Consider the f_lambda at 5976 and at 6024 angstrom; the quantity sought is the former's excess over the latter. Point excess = 0.48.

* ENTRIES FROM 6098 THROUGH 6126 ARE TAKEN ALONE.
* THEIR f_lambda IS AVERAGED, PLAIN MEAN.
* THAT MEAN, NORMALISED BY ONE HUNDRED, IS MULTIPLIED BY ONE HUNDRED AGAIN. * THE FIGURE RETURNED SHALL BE 3.28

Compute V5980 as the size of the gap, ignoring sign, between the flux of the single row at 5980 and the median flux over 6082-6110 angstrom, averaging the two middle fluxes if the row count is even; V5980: 0.14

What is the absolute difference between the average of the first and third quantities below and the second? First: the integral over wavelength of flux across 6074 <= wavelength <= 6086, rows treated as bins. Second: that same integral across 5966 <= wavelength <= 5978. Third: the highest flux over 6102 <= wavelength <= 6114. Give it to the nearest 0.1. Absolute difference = 20.6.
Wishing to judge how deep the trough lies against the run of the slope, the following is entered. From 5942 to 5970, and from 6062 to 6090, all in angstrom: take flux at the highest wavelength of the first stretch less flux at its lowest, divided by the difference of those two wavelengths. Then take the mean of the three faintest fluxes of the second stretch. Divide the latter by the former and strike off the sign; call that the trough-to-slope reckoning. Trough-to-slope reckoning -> 1541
